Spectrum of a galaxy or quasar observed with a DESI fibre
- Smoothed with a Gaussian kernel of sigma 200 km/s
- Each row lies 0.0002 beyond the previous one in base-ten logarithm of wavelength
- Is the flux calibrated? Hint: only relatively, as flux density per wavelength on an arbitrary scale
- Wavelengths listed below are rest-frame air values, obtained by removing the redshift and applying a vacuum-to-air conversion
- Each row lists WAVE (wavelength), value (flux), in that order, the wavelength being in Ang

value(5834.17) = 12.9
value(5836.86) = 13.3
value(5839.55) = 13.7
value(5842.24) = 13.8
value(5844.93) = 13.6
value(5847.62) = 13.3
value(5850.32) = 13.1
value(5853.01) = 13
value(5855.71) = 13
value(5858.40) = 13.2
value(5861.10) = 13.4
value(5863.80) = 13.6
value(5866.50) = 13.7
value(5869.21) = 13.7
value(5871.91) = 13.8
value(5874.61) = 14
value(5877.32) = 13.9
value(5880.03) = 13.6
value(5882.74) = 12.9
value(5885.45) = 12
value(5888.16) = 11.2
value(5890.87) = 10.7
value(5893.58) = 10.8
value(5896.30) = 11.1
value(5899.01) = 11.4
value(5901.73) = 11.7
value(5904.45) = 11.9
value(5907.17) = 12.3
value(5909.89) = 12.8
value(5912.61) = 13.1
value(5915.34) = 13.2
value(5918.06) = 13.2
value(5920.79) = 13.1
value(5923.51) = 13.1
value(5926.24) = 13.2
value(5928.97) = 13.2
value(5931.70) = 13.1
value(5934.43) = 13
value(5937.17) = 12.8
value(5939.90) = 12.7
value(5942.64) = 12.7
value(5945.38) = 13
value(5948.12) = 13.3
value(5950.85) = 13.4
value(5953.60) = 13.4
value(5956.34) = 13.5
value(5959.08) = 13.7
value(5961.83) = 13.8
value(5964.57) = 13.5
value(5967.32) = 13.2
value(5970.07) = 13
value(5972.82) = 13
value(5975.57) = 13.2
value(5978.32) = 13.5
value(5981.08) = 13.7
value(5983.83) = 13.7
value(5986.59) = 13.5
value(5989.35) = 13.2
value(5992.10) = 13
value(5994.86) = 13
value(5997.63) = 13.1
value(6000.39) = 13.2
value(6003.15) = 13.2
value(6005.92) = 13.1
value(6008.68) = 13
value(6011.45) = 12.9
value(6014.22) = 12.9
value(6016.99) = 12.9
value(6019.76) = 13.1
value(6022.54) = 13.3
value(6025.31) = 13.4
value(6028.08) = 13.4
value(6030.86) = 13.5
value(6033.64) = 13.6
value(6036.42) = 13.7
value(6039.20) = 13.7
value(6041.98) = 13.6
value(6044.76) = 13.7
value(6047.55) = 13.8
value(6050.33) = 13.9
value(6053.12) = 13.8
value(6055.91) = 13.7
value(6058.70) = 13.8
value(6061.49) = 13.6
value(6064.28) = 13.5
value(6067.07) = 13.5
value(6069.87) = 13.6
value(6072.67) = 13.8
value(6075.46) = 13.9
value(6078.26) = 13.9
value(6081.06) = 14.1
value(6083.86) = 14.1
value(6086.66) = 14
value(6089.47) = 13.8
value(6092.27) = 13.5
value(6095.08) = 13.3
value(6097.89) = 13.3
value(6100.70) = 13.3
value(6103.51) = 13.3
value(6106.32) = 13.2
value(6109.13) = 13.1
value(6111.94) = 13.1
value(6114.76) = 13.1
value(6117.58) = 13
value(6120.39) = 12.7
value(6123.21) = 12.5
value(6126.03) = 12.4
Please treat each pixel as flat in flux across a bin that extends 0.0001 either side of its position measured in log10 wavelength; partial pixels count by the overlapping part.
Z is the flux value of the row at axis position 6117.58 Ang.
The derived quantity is 13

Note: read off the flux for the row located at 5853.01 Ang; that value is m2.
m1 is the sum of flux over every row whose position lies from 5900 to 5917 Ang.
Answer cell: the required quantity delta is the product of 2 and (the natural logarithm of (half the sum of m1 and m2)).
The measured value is 7.6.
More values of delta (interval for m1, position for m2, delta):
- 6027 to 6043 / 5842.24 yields 7.7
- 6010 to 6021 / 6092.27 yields 7.0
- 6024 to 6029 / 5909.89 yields 6.0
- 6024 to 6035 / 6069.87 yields 7.0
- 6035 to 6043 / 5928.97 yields 6.6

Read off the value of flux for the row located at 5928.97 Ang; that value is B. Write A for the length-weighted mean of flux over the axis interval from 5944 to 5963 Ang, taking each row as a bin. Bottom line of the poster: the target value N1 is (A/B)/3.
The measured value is 0.339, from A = 13.4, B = 13.2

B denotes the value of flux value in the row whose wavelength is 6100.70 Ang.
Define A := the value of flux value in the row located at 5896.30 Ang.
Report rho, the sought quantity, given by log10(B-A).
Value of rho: 0.3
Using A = 11.1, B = 13.3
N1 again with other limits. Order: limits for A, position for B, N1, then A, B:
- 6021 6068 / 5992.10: 0.349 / 13.6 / 13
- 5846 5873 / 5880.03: 0.328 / 13.4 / 13.6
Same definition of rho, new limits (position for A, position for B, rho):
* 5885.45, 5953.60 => 0.1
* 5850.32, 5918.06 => -1.0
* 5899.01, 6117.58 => 0.2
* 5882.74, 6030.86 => -0.2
